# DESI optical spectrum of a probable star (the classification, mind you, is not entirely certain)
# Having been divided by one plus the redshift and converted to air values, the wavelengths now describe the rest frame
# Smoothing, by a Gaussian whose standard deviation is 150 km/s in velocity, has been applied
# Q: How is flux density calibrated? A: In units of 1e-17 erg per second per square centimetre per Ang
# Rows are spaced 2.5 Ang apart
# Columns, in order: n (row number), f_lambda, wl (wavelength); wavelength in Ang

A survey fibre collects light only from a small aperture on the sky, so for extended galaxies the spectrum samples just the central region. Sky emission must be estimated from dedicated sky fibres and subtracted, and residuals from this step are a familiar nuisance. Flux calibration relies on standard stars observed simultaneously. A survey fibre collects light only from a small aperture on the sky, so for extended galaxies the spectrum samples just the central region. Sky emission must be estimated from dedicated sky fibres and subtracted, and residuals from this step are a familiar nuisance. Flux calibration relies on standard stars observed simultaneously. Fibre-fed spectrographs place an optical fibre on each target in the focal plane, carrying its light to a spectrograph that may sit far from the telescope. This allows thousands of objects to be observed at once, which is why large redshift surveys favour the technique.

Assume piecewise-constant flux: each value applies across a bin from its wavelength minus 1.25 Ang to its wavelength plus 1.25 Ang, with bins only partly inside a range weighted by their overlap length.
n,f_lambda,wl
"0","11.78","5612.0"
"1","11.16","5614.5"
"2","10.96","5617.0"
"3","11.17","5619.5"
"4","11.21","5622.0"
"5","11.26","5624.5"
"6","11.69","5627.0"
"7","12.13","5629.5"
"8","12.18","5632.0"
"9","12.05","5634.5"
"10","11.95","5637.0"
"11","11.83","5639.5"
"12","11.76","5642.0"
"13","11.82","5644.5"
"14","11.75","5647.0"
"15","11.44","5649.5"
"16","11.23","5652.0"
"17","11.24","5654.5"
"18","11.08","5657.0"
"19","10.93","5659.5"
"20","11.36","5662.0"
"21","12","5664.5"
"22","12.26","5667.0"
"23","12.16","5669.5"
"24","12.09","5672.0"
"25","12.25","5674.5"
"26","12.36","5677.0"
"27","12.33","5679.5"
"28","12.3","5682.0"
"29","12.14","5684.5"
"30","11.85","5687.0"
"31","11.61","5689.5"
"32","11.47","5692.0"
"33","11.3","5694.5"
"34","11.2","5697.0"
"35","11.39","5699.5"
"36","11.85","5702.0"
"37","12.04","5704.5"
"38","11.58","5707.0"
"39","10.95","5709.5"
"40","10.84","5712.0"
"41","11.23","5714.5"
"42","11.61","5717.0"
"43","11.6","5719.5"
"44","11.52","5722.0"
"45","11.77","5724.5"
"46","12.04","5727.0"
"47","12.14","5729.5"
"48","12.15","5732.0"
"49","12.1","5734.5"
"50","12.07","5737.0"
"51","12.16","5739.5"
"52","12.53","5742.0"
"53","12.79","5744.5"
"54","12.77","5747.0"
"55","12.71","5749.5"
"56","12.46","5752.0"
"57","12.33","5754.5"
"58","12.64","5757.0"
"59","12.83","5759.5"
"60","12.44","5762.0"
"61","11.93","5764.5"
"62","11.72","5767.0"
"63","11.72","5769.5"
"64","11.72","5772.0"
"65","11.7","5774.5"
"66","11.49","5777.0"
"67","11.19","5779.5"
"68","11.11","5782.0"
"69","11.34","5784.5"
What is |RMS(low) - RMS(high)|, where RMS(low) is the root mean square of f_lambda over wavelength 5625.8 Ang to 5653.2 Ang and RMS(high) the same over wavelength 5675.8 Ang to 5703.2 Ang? 0.0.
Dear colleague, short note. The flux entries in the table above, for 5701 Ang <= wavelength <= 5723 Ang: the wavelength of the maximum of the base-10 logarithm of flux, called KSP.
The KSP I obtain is 5704.5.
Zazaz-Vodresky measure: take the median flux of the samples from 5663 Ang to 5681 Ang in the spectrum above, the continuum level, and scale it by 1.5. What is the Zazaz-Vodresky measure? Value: 18.4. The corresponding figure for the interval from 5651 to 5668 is 16.9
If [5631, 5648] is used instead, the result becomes 17.7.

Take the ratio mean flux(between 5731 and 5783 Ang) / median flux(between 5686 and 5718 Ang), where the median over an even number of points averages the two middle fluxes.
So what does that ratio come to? 1.06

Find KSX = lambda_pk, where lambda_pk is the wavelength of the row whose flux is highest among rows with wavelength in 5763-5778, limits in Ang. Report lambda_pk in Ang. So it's 5764.5 Ang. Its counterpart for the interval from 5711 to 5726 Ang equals 5724.5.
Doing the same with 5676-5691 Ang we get 5677.0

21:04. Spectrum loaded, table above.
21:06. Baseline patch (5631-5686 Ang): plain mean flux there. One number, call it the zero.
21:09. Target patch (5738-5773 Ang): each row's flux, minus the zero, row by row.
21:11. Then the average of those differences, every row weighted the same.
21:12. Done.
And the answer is 0.50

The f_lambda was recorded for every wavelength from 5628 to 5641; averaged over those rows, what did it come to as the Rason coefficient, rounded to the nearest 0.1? 12.0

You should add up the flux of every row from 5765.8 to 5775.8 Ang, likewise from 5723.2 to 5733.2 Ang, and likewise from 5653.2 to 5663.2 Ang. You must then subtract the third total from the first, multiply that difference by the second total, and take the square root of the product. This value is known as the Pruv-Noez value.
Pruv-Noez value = 10.4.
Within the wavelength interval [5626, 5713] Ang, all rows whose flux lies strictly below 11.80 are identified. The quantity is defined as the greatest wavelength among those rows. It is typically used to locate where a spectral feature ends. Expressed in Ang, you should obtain 5712.0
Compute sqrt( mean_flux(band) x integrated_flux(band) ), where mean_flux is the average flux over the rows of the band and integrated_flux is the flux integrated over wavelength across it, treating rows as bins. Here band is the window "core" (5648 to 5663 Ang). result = 43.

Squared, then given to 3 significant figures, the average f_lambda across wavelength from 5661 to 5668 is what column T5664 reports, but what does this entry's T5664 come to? 141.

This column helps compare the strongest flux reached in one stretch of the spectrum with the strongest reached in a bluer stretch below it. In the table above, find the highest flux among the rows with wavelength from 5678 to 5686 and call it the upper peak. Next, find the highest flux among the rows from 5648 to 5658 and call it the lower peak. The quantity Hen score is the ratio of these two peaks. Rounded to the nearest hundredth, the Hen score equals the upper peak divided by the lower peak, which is 1.08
